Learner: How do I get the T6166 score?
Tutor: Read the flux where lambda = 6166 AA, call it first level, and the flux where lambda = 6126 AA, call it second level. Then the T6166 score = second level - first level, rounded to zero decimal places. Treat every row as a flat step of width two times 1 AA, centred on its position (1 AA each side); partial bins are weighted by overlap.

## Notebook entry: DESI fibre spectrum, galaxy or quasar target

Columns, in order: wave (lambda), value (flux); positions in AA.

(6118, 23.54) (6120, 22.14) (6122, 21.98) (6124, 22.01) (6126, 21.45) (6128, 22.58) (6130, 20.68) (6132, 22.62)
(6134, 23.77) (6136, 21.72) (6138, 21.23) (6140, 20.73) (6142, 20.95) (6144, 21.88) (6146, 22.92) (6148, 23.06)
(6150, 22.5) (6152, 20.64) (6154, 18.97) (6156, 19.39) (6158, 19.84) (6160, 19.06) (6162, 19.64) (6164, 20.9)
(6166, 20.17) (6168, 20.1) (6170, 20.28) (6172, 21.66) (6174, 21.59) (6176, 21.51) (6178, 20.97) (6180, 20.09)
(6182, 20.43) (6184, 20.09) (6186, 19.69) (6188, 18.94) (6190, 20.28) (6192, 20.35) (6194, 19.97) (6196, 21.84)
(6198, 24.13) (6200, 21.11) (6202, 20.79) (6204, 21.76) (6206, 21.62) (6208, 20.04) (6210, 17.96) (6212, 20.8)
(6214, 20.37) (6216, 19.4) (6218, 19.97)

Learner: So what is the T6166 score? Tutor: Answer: 1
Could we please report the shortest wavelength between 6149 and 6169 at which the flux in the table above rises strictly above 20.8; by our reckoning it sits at 6150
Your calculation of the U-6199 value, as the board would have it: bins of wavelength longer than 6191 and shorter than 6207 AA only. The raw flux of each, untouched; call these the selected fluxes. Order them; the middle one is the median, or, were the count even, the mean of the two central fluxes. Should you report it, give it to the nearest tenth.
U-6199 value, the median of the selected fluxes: 21.4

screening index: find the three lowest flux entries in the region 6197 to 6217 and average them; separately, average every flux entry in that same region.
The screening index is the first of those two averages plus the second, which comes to 39.9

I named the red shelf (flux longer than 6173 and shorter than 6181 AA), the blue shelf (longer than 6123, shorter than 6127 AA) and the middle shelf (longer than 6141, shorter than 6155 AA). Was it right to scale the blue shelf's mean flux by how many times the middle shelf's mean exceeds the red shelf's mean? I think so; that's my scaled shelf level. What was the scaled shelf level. 22.3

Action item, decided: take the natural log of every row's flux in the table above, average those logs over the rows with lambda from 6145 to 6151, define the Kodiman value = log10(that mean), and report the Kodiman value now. 0.495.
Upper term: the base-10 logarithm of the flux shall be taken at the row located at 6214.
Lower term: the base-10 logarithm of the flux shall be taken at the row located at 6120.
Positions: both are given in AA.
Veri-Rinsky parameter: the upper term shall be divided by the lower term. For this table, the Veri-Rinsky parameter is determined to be 0.97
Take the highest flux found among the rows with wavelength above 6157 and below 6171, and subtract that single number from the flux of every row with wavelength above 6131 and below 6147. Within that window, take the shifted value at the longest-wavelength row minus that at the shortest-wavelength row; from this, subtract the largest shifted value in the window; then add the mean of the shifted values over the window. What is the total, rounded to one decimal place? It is -1.5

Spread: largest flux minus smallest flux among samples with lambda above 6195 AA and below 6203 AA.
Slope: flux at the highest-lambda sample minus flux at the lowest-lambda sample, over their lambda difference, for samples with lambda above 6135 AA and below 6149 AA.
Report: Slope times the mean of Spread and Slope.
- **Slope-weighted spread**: 0.19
